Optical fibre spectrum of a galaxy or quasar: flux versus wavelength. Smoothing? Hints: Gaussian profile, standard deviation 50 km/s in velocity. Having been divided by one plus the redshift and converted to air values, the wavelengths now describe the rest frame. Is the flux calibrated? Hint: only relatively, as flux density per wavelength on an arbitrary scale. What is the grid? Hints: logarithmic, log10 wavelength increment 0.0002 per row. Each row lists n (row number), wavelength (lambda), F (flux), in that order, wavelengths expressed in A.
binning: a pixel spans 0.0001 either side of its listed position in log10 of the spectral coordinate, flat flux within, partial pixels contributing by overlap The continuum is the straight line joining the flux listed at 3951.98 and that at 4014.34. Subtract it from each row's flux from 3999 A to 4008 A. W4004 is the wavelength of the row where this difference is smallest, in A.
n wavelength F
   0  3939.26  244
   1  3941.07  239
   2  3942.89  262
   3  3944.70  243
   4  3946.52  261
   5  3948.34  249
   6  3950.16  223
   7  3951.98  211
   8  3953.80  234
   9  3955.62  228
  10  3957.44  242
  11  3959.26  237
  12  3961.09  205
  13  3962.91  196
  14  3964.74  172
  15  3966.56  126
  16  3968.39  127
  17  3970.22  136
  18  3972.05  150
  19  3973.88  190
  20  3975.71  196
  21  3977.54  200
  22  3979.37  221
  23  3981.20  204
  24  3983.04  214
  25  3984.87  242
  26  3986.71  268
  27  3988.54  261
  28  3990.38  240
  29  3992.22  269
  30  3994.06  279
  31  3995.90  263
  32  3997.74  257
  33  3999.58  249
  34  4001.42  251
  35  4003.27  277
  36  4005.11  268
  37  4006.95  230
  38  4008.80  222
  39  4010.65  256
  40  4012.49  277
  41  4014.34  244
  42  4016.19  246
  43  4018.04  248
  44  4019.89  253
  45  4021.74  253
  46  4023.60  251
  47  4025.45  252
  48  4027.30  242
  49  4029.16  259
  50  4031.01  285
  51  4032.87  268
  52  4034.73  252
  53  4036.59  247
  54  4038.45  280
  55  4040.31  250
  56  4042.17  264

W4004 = 4006.95 A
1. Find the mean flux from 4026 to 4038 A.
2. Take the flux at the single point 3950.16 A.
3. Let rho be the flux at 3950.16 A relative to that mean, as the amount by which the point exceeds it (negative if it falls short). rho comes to -36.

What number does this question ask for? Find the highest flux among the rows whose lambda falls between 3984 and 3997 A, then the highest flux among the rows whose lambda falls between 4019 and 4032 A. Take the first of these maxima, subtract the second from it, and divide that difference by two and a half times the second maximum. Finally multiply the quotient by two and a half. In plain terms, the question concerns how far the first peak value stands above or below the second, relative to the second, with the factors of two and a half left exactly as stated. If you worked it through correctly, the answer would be -0.02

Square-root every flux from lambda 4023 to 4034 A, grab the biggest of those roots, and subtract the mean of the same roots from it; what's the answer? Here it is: 0.8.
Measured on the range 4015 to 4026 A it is 0.1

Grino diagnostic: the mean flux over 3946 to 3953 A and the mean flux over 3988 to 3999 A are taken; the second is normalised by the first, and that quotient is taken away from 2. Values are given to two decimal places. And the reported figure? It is 0.89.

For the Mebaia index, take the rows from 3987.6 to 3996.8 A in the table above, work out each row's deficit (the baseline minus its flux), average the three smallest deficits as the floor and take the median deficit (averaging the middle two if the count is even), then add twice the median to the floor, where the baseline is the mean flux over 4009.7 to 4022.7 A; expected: -35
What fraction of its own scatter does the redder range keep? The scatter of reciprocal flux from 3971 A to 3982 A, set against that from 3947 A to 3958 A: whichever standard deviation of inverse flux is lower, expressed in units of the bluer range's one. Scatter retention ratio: 1.00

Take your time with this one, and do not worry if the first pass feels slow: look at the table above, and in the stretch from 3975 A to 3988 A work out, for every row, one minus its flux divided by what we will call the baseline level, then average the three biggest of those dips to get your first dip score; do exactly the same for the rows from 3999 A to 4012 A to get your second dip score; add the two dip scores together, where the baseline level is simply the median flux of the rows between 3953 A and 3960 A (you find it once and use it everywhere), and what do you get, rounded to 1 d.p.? 0.2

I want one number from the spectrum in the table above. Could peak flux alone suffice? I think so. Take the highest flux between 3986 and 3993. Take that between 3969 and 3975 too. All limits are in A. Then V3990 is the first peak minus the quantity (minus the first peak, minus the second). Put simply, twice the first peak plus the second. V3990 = 728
